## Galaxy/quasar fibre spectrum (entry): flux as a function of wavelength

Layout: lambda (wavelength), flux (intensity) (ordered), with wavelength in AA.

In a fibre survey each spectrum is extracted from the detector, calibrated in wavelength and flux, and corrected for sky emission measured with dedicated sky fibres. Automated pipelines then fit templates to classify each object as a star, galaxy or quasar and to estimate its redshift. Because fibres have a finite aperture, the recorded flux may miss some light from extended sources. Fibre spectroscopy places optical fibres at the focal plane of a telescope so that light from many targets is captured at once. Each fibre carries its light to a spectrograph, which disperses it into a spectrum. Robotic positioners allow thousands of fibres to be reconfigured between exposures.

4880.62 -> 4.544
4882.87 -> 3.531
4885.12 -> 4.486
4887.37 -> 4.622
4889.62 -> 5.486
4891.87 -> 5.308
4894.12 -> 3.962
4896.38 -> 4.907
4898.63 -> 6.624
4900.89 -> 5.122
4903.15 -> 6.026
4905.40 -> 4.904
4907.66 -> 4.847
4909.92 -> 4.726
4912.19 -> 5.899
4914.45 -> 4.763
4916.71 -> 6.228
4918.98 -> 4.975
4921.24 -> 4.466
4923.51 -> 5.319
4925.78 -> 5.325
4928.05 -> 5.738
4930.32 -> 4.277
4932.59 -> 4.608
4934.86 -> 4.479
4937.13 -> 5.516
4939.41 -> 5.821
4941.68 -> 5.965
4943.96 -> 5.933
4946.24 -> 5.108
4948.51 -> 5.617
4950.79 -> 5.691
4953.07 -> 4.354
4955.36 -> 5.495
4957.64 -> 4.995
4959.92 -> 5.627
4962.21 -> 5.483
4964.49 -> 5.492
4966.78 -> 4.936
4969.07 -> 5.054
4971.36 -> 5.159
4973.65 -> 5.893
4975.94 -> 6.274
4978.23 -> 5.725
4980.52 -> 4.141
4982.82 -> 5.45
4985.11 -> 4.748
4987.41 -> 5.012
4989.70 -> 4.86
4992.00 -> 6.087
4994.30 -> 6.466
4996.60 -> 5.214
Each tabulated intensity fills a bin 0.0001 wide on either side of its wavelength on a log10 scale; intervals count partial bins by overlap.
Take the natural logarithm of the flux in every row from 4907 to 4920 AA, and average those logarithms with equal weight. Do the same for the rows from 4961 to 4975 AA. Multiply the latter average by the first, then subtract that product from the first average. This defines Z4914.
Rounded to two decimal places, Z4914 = -1.11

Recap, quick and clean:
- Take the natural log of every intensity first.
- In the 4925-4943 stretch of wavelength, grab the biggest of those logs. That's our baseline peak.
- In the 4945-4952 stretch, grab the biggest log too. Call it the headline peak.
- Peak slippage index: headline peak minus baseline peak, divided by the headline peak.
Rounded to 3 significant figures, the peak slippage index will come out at -0.0270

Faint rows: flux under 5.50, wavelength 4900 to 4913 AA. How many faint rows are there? 4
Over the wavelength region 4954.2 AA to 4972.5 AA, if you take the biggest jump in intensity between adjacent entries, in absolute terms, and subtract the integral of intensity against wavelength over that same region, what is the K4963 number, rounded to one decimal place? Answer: -95.9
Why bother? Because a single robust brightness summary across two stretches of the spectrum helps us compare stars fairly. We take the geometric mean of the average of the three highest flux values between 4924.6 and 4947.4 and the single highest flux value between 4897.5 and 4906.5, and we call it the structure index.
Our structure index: 6.25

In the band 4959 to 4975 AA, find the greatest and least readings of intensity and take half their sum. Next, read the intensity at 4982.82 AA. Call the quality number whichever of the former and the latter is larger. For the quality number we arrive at 5.45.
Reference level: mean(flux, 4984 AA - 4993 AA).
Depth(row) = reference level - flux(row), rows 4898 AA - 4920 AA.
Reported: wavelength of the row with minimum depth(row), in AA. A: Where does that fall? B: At 4898.63 AA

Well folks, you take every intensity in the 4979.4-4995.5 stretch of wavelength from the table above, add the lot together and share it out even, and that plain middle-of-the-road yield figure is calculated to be 5.3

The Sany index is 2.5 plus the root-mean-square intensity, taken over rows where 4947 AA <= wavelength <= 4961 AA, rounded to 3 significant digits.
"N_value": 7.82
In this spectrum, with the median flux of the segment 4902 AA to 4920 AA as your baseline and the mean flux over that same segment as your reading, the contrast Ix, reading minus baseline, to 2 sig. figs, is 0.36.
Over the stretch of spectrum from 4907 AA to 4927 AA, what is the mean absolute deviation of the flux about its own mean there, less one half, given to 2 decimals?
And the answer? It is -0.04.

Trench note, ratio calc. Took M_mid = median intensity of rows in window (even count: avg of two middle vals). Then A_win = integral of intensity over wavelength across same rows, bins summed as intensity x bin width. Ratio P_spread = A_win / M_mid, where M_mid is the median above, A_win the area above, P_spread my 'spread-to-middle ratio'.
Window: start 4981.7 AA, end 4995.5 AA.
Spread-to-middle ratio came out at 14.3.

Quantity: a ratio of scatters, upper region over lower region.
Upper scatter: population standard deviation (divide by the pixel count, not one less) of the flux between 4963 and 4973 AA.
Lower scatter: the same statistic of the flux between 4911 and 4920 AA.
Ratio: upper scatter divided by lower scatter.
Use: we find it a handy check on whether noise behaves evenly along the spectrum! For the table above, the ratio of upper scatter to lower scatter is 0.34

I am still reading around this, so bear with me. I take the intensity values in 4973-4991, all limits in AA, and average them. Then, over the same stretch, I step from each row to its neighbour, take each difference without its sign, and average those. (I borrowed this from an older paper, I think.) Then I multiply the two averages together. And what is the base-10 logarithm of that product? 0.57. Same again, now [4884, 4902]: 0.68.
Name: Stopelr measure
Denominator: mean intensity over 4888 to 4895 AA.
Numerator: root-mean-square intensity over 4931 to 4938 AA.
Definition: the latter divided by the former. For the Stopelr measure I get 0.99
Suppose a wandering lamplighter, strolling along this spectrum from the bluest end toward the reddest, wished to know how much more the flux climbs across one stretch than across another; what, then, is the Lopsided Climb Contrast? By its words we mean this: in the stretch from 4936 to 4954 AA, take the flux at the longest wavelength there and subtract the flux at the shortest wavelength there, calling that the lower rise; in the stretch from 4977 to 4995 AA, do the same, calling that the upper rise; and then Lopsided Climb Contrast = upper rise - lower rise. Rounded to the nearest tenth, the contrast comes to 1.9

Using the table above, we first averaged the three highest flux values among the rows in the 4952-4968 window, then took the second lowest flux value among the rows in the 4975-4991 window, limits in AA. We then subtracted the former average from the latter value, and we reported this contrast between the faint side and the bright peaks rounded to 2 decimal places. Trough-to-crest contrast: -0.79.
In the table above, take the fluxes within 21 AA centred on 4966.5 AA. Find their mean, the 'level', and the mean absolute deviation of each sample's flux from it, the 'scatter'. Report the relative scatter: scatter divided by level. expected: 0.07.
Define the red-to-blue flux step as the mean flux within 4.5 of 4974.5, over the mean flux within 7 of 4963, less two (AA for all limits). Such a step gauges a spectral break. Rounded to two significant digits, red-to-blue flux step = -0.91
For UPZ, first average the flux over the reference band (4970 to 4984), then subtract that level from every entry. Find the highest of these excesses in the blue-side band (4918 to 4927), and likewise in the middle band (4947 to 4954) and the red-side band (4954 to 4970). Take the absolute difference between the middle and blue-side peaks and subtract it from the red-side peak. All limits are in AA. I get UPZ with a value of -0.2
